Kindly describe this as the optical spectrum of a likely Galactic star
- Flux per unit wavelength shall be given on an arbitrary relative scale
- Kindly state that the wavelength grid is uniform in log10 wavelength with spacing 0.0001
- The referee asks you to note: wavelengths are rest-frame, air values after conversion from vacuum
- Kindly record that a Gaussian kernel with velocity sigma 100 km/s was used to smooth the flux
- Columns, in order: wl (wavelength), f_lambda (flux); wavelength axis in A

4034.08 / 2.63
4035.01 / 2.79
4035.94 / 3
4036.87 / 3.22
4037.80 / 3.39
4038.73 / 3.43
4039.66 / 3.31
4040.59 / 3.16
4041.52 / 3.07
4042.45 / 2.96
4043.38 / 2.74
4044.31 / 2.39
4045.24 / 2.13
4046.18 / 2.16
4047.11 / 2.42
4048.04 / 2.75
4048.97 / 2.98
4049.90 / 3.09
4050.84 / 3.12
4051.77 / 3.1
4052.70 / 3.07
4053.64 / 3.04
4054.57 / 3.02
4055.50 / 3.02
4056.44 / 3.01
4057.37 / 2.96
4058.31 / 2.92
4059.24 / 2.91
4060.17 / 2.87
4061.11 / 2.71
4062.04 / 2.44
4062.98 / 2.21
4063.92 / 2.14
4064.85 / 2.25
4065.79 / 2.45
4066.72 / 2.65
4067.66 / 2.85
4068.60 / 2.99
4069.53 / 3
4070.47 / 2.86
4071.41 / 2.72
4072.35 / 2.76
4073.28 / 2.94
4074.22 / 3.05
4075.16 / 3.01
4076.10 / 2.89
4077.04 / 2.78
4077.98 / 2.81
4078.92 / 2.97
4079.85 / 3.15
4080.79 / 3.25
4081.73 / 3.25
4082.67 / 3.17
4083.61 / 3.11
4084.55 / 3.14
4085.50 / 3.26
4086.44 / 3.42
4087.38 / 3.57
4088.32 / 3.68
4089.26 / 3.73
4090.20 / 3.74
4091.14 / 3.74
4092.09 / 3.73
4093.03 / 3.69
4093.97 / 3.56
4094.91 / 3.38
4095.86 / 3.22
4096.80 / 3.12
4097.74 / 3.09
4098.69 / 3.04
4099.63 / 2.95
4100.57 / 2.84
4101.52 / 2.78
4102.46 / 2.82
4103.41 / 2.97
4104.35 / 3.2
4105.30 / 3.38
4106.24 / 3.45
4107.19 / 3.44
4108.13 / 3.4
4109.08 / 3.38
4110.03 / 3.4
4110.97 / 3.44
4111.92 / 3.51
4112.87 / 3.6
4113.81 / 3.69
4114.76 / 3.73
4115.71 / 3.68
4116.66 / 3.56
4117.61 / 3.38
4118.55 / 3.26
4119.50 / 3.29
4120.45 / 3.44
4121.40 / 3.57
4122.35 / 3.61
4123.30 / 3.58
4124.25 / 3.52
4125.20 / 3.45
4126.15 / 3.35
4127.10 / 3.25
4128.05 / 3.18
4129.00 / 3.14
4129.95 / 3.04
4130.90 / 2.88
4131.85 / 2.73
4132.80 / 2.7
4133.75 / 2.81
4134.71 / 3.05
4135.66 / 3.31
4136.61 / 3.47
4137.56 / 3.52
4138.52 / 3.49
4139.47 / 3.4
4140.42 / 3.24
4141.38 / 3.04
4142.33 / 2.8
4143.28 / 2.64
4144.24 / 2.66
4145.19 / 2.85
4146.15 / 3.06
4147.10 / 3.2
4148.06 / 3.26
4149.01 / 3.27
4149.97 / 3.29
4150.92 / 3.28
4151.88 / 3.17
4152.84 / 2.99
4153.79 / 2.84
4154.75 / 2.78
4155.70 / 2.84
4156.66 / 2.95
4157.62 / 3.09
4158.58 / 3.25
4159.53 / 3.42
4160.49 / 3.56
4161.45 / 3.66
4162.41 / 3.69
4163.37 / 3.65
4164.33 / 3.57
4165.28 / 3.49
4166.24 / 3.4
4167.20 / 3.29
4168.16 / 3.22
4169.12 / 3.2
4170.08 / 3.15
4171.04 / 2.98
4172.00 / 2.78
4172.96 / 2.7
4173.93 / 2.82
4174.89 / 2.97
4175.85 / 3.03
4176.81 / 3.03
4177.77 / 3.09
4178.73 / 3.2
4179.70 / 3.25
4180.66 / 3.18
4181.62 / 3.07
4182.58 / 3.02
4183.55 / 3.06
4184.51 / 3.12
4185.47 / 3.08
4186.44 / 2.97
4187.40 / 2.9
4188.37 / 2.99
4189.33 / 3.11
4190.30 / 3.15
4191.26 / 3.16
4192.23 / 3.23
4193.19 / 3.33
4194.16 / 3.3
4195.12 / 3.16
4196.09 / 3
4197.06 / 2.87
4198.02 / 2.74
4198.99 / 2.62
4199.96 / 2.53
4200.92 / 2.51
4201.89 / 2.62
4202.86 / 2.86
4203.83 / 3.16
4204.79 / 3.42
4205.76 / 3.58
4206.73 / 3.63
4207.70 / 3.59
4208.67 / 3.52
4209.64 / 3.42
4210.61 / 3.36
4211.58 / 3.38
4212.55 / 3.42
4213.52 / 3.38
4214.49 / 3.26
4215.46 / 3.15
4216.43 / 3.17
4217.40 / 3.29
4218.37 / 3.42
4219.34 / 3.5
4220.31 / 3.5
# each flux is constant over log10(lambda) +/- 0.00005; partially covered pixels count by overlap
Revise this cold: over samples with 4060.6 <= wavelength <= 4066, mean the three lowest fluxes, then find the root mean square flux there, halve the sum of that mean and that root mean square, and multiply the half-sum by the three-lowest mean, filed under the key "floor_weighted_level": 5.0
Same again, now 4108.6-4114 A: 11.8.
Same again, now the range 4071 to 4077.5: 7.8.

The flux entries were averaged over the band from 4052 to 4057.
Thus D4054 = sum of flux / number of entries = 3.03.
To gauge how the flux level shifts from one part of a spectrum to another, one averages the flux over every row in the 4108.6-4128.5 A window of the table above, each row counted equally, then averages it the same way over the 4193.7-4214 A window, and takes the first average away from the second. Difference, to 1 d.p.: -0.3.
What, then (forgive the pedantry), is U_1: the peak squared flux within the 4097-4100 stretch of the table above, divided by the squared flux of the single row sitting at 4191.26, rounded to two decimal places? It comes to 0.96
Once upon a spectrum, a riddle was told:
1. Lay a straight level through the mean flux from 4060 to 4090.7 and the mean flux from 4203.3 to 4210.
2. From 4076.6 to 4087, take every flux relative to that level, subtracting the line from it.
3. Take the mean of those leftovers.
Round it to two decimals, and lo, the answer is 0.13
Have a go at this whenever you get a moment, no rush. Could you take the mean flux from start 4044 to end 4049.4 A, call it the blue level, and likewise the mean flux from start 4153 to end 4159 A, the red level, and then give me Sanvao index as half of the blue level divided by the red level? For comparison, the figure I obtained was 0.42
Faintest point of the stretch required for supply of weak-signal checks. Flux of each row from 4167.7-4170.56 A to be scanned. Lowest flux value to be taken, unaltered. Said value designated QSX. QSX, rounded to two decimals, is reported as 3.15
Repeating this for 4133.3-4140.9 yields 2.81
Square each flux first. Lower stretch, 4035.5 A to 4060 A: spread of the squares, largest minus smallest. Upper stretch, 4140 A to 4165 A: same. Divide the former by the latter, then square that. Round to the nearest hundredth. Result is 1.18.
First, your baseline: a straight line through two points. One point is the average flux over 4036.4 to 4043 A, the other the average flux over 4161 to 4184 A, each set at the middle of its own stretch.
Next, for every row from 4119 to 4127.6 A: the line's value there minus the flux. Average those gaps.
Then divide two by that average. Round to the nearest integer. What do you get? -8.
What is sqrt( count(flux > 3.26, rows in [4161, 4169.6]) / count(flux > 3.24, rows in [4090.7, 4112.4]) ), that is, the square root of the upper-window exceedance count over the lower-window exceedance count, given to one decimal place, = 0.7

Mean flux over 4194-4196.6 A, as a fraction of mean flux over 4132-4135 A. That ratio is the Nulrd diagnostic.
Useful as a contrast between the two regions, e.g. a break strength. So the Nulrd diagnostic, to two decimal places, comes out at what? 1.11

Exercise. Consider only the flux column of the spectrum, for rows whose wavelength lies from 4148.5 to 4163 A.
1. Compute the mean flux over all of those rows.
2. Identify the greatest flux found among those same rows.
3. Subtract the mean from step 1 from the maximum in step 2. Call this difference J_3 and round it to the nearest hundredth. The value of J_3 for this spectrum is 0.48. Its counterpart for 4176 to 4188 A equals 0.17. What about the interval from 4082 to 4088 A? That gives 0.29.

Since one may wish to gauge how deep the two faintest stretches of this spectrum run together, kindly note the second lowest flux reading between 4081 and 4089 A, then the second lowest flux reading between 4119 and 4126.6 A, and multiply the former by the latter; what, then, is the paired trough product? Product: 11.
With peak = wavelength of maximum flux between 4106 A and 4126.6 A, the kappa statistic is 4114.76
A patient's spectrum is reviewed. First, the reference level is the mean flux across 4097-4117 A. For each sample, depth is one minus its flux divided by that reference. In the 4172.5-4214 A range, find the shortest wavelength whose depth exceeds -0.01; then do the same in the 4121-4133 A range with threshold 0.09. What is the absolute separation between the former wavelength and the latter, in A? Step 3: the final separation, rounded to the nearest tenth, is 42.1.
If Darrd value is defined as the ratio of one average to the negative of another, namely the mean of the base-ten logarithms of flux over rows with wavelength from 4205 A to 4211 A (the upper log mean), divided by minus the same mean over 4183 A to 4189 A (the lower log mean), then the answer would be -1.14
